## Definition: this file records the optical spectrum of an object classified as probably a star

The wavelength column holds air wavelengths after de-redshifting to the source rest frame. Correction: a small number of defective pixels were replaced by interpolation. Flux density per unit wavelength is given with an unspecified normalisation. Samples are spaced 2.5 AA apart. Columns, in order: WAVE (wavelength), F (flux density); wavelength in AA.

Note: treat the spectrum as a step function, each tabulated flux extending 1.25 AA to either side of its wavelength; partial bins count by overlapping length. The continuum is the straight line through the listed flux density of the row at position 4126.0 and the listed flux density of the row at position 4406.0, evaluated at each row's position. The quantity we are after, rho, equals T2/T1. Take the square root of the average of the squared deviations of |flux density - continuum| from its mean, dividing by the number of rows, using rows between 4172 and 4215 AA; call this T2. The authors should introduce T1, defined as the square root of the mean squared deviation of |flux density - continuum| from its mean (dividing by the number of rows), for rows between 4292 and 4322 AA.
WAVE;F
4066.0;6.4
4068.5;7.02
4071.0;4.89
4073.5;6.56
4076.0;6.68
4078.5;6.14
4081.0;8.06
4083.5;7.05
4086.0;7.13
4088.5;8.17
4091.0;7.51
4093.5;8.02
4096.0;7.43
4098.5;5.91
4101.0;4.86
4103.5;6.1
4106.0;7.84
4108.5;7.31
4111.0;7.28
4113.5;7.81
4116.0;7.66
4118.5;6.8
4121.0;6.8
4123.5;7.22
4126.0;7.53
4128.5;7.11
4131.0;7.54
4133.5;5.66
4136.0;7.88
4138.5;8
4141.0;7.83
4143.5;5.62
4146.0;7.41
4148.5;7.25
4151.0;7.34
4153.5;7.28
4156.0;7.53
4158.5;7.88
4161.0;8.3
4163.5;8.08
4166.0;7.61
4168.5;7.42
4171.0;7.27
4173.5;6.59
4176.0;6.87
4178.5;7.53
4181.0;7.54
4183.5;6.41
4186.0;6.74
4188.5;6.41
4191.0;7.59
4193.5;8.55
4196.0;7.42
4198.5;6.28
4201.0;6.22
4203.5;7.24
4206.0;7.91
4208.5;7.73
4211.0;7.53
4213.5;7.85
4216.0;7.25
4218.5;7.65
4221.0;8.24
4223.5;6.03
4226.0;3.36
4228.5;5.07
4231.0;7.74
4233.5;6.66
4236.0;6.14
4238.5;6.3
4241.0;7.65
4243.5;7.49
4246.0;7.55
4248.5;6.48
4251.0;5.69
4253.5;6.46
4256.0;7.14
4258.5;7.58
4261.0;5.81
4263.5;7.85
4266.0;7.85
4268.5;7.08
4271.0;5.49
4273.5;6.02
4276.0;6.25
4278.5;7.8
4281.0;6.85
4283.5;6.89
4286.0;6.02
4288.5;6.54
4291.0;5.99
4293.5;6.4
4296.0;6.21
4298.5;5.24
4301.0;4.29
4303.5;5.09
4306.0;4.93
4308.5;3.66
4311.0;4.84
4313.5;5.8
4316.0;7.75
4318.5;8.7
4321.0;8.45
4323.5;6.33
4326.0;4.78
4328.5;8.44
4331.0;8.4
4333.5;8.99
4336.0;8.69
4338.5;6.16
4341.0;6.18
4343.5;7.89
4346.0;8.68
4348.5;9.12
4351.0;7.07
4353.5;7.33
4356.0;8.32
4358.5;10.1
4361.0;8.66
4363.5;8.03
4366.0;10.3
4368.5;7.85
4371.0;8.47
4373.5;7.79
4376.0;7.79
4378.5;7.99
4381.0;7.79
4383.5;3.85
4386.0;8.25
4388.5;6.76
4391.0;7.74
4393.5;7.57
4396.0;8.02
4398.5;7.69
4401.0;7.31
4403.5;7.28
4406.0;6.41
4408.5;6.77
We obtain 0.46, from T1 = 0.74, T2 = 0.34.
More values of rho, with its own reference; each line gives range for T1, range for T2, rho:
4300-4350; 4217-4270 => 1.09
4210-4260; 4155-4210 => 0.45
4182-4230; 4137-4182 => 0.52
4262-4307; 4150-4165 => 0.48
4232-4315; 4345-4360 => 1.50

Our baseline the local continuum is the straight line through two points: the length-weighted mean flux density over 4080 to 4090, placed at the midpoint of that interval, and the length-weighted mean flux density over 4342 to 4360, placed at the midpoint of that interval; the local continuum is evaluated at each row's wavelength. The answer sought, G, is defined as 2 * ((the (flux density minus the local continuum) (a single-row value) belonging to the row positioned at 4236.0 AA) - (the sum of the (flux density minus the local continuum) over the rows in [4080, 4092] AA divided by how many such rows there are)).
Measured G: -4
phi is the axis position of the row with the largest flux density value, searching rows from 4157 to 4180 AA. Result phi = 4161.0 AA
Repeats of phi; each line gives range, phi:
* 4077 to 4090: 4088.5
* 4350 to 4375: 4366.0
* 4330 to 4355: 4348.5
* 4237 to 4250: 4241.0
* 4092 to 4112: 4093.5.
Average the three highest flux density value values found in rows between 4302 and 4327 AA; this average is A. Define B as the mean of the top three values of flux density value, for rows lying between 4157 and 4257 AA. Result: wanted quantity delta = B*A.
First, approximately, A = 8.30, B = 8.36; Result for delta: 69.4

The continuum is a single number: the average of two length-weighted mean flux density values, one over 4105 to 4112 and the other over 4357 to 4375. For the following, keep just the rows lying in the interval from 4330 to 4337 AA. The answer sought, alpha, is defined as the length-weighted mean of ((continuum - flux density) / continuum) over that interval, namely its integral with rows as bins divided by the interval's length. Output -0.07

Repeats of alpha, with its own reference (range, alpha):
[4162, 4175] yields 0.09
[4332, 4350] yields 0.02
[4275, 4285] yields 0.14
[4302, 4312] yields 0.43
